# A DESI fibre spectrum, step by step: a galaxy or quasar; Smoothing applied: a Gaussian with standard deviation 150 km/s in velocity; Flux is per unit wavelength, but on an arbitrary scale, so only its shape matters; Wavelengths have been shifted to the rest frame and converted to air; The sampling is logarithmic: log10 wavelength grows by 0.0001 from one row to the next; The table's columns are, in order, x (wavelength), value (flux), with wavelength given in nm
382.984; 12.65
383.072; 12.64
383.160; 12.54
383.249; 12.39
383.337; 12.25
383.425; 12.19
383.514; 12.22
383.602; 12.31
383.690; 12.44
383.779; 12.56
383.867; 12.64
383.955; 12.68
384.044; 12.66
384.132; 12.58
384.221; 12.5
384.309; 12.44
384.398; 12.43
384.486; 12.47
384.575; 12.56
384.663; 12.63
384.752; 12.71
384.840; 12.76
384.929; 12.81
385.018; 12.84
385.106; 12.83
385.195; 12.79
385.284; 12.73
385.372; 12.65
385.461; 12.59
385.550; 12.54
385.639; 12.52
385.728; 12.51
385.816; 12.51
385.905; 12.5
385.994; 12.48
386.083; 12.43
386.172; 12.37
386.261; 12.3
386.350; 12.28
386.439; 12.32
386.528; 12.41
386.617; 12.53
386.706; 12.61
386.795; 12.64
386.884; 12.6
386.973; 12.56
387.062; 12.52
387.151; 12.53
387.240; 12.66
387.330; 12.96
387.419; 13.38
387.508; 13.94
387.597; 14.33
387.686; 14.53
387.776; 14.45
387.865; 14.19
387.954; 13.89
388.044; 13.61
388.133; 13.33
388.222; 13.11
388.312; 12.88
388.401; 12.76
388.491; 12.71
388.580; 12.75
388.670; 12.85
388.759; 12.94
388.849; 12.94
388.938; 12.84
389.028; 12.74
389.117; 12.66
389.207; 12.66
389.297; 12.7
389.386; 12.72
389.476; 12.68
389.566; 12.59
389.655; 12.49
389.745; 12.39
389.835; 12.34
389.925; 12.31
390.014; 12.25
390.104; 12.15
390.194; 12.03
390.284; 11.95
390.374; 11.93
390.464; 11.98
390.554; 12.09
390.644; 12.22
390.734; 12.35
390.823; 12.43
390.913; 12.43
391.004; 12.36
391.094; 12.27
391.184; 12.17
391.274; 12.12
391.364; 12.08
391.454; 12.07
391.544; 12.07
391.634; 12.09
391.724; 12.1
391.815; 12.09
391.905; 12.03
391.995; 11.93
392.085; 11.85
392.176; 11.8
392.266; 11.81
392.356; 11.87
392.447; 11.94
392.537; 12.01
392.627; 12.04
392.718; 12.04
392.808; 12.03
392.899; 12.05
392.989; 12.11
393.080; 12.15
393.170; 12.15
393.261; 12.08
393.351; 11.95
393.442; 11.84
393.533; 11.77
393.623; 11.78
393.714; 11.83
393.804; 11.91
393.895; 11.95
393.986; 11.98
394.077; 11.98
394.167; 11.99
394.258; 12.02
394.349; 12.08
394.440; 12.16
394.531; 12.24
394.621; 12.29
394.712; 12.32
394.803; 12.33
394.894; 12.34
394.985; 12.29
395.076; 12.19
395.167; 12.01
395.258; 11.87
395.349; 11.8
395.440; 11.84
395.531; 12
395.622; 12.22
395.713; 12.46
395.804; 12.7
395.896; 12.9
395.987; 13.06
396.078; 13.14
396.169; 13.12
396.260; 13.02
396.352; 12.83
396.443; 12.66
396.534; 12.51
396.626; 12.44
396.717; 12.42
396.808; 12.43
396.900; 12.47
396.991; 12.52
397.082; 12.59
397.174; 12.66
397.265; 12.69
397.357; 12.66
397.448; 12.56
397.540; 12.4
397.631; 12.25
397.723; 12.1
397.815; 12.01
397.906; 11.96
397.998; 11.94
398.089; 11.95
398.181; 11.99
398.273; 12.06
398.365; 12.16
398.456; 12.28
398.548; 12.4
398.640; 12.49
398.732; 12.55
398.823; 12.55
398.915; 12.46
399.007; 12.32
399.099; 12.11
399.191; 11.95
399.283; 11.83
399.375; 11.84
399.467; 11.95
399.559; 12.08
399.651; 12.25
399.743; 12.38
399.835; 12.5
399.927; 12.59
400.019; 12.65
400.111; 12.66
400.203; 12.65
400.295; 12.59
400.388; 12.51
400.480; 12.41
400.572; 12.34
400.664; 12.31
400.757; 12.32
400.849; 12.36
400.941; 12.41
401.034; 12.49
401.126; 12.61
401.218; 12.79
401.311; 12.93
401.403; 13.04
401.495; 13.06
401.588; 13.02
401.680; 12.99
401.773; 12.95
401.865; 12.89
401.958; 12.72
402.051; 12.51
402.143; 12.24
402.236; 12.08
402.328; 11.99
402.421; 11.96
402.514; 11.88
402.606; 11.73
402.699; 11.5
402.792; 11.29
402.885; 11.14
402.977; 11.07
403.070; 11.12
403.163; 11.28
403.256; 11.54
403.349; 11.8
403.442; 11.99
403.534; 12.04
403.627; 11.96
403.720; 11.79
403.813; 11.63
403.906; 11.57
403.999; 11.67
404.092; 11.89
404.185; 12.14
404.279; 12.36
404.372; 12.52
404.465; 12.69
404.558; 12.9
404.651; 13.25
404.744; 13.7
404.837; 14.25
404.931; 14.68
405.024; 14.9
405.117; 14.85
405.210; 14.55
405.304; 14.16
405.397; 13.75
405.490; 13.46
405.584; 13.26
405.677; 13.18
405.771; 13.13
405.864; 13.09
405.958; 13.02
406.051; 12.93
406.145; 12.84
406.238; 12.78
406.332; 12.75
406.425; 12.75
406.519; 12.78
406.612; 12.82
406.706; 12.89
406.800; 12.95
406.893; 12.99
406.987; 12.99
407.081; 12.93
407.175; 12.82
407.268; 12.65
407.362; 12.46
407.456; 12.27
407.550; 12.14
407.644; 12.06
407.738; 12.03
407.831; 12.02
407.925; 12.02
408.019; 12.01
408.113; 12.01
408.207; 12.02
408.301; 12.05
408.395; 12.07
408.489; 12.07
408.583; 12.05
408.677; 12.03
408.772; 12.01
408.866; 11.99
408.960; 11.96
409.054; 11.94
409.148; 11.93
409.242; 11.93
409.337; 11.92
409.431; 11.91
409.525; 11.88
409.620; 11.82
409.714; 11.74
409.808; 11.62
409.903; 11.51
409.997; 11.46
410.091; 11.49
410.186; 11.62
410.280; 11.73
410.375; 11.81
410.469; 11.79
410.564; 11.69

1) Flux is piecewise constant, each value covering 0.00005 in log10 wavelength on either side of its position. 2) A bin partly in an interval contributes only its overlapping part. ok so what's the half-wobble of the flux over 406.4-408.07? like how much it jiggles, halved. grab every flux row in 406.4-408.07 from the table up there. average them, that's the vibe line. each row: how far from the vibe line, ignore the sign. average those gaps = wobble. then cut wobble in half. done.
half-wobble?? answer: 0.180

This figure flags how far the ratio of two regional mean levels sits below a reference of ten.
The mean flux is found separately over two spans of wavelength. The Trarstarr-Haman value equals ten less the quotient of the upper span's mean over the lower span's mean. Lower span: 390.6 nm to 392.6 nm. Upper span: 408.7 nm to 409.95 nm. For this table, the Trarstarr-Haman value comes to 9.020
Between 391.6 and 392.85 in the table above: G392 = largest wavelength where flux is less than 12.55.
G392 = 392.808 nm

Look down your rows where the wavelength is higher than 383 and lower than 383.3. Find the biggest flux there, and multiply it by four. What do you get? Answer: 50.6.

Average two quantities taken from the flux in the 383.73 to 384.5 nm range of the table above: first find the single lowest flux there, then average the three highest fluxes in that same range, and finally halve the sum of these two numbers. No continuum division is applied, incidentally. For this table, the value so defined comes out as 12.5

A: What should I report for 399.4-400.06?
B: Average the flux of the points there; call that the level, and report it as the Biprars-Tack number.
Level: 12.3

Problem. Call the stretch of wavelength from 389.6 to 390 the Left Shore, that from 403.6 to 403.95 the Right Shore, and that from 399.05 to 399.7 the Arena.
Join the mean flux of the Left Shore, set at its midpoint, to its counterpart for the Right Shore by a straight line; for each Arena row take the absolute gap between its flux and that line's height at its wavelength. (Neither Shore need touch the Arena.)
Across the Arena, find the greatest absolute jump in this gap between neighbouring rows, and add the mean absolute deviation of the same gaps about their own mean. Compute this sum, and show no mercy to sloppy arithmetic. 0.25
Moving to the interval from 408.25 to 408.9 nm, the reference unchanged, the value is 0.04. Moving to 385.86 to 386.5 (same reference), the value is 0.13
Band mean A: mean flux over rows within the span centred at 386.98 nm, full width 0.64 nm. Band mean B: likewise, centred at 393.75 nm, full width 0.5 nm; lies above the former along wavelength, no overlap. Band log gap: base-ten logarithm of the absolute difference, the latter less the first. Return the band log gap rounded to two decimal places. -0.14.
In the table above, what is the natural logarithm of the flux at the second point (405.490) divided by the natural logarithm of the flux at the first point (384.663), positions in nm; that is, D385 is 1.03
